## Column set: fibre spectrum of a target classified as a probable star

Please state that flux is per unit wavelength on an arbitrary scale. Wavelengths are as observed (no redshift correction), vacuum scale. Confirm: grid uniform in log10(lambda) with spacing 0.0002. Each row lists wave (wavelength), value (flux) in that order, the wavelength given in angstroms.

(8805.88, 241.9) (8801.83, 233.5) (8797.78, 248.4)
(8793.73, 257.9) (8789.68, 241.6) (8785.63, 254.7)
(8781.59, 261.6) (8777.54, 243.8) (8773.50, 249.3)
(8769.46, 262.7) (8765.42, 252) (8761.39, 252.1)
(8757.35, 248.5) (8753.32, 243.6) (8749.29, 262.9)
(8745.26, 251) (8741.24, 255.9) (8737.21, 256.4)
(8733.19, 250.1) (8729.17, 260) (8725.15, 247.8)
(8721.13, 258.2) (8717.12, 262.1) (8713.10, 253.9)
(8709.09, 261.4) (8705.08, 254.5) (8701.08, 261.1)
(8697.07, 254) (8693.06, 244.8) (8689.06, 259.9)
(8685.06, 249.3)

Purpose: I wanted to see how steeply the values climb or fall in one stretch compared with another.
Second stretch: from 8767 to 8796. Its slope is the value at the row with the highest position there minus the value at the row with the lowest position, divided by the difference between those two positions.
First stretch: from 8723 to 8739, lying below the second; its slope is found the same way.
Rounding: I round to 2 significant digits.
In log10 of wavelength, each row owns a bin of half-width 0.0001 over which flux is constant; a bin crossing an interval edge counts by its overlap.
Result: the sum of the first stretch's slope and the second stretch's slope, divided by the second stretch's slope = -2.6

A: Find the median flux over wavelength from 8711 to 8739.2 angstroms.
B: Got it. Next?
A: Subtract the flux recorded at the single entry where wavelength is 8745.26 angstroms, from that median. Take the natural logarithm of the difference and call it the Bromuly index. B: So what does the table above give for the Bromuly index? 1.7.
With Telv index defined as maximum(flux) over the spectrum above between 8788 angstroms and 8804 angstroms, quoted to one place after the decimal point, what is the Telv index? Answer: 257.9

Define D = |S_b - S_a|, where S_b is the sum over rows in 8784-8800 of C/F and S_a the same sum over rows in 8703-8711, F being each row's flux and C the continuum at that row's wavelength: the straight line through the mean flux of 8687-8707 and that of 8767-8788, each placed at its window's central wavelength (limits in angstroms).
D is 2.1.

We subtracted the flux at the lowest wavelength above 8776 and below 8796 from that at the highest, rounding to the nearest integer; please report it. 14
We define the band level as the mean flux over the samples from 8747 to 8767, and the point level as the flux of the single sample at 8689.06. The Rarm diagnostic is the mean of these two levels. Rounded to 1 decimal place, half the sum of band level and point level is 255.9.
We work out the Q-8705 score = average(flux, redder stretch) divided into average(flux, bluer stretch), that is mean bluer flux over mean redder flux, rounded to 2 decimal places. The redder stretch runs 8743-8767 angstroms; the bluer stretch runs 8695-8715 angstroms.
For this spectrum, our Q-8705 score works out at 1.02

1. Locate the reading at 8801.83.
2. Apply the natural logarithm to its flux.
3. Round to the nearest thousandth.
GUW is 5.453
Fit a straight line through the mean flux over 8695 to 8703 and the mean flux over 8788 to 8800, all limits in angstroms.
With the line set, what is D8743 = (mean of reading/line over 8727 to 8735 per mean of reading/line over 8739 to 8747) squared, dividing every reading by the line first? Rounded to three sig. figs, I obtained 1.00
